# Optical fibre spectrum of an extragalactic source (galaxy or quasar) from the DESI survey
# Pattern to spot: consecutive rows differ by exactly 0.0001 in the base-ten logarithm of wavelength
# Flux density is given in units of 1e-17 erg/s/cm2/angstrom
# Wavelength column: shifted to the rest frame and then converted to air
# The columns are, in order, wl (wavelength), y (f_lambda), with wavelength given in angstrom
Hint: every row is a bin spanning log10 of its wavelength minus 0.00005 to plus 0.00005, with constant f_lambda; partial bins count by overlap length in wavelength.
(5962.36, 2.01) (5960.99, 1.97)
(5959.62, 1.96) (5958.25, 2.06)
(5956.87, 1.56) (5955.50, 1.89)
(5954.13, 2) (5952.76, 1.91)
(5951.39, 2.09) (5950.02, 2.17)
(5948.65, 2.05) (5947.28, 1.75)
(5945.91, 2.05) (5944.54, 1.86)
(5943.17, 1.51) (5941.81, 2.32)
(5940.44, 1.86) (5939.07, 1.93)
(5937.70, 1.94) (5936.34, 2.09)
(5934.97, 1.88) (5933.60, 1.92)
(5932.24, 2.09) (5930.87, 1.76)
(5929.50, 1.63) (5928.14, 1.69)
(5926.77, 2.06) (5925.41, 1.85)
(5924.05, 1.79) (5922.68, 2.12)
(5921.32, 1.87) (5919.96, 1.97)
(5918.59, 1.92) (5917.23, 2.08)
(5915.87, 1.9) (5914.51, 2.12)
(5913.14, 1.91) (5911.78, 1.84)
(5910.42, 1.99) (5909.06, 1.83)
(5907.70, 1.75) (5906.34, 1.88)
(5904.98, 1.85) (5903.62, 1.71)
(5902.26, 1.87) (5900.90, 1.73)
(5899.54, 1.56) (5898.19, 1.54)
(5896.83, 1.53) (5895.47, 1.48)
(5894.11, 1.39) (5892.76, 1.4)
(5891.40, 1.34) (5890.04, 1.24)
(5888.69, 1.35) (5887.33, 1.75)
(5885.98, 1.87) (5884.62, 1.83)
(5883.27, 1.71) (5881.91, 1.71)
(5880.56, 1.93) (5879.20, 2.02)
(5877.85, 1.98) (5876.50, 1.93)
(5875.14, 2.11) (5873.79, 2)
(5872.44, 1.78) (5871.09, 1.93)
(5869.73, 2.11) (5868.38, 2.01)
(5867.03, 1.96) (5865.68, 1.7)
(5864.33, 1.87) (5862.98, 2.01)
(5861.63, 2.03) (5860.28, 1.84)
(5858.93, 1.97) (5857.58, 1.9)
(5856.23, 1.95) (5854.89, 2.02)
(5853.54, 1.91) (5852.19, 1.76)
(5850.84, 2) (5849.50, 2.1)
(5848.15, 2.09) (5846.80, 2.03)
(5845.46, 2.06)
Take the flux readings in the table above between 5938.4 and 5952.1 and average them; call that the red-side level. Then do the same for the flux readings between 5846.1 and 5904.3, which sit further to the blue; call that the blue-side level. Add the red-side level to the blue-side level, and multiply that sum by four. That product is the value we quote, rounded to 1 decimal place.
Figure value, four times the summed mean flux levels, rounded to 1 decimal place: 15.1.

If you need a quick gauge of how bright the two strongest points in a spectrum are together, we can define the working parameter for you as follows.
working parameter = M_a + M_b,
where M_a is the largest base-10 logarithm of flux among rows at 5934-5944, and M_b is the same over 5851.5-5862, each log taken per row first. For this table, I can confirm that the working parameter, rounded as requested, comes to 0.67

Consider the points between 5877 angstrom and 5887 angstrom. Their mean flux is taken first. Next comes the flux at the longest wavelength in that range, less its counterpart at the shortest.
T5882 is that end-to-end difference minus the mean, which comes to -1.97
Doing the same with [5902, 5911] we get -1.72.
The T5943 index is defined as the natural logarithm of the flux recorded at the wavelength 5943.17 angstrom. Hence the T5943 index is 0.41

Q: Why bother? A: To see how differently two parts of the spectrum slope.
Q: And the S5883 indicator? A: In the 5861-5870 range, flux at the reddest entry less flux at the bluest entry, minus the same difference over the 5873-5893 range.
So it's 0.68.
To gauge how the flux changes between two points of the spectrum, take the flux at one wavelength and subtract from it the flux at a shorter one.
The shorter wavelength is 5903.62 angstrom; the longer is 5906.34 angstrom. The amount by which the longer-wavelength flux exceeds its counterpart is 0.2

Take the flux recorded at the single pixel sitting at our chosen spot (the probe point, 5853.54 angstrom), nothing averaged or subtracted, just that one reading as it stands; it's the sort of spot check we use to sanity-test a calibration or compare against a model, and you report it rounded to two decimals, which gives 1.91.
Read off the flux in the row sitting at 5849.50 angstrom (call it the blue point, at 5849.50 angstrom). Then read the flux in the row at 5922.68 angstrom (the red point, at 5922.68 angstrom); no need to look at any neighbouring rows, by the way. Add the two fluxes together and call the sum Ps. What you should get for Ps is 4.2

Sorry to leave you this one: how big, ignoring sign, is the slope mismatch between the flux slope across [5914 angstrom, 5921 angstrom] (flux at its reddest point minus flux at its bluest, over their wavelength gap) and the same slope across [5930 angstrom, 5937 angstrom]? 0.088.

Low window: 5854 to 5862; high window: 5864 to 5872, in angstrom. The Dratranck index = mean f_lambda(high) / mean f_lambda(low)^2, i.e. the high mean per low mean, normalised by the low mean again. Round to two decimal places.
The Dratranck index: 0.51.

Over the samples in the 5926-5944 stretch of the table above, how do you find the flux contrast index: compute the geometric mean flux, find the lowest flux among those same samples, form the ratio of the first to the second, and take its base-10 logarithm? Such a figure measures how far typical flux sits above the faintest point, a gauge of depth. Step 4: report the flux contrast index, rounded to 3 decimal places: 0.097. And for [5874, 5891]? 0.154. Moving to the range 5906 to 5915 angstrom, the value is 0.036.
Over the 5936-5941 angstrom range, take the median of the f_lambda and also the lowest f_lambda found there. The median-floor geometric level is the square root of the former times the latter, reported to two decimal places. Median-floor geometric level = 1.90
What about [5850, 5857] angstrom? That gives 1.85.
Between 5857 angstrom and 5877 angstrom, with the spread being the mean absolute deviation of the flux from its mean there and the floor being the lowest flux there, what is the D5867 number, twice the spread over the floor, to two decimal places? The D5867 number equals 0.10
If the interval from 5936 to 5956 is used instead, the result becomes 0.18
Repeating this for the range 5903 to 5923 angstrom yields 0.11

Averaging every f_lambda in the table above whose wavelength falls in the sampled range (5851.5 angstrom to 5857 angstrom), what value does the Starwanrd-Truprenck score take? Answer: 1.91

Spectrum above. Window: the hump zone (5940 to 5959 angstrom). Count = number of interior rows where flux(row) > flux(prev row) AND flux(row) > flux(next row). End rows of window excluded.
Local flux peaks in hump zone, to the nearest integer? 4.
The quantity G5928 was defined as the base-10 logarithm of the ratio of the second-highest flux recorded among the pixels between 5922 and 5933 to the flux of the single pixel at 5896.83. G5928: 0.14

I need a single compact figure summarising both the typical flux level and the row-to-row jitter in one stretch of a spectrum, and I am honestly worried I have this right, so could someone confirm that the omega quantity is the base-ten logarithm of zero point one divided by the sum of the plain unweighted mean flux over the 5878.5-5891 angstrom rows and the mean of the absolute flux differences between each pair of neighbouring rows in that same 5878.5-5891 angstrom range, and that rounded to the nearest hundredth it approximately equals -1.27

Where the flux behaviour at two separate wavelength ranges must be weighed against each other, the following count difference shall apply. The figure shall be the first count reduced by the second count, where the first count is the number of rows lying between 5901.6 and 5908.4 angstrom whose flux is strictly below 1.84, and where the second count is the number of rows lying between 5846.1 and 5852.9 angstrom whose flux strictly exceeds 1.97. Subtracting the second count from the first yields -2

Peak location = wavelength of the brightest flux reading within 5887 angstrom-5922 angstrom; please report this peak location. 5914.51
